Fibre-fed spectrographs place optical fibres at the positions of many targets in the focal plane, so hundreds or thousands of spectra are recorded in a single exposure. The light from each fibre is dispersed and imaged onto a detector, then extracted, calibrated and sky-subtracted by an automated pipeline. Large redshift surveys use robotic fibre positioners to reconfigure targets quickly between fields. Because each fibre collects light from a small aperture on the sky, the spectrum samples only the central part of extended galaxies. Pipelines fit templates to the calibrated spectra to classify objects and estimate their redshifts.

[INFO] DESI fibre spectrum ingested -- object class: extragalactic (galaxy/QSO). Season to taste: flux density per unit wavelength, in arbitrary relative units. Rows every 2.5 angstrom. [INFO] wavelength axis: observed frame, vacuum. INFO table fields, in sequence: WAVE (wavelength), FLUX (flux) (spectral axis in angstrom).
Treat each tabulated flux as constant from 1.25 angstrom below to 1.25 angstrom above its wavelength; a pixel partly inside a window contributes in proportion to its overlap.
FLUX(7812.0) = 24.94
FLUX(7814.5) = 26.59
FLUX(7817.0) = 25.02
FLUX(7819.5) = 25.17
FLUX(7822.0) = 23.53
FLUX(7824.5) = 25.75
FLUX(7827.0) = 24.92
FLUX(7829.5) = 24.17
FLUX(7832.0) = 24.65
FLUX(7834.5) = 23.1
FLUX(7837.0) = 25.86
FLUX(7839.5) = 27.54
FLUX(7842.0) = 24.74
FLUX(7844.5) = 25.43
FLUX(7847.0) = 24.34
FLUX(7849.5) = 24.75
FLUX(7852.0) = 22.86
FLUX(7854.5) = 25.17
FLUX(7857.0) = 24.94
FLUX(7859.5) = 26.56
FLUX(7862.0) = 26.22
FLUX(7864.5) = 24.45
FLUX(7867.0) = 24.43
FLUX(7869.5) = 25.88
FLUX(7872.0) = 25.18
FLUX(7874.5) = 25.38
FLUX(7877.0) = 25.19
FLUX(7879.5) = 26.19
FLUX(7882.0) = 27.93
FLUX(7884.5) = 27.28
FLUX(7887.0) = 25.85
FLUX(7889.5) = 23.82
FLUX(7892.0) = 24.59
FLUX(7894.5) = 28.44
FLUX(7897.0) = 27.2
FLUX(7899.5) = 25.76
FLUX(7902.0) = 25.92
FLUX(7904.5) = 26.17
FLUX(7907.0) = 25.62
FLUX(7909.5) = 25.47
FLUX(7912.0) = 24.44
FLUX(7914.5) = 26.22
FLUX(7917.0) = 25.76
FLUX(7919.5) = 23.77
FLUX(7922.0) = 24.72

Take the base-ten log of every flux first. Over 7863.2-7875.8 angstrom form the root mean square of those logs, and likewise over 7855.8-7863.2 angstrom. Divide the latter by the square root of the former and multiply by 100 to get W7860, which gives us 119.5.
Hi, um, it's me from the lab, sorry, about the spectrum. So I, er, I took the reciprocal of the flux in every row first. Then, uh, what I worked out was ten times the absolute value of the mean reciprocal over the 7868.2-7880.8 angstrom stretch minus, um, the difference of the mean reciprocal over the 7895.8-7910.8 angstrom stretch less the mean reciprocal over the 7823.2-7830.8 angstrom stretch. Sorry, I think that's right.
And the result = 0.408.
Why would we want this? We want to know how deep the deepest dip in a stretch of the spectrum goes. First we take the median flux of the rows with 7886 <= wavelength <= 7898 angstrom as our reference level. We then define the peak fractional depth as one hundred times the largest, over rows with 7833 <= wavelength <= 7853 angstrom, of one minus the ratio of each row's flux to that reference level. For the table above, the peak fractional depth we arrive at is 11.6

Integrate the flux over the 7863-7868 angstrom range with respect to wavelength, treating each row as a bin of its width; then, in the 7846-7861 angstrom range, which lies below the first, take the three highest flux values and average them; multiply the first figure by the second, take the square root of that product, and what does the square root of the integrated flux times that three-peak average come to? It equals 56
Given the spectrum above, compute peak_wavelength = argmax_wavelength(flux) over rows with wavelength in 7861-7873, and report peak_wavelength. 7862.0 angstrom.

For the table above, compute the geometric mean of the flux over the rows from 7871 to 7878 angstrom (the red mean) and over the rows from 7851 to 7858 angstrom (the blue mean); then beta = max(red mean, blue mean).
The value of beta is 25.2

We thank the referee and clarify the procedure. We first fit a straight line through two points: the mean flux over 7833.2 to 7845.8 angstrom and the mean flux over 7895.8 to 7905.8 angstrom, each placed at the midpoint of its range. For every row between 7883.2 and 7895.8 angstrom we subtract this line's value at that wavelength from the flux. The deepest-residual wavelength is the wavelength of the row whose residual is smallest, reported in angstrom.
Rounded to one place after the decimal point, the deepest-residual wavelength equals 7889.5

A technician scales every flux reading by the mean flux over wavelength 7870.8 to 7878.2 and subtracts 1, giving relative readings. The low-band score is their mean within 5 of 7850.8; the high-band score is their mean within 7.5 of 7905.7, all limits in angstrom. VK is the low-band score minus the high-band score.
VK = -0.051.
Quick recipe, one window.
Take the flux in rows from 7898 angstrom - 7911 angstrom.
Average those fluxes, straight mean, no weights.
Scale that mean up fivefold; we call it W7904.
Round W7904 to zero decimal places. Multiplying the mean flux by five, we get 129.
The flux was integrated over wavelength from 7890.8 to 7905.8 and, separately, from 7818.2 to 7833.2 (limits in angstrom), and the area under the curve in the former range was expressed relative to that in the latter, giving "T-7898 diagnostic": 1.07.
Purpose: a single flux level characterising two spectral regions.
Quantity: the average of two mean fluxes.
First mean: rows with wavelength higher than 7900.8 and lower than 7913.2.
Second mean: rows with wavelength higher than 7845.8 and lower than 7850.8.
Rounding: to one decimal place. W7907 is 25.0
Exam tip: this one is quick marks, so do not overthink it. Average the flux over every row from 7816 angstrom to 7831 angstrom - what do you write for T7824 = 24.8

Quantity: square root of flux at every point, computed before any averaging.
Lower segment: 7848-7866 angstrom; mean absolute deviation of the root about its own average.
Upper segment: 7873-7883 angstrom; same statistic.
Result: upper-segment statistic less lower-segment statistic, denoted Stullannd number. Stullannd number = 0.00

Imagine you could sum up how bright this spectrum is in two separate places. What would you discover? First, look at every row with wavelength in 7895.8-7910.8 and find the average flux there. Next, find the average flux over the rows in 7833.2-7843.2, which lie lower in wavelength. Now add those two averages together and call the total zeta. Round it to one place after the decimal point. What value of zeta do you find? 51.3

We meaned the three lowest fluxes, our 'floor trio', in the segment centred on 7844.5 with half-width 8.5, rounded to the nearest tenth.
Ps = 24.0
